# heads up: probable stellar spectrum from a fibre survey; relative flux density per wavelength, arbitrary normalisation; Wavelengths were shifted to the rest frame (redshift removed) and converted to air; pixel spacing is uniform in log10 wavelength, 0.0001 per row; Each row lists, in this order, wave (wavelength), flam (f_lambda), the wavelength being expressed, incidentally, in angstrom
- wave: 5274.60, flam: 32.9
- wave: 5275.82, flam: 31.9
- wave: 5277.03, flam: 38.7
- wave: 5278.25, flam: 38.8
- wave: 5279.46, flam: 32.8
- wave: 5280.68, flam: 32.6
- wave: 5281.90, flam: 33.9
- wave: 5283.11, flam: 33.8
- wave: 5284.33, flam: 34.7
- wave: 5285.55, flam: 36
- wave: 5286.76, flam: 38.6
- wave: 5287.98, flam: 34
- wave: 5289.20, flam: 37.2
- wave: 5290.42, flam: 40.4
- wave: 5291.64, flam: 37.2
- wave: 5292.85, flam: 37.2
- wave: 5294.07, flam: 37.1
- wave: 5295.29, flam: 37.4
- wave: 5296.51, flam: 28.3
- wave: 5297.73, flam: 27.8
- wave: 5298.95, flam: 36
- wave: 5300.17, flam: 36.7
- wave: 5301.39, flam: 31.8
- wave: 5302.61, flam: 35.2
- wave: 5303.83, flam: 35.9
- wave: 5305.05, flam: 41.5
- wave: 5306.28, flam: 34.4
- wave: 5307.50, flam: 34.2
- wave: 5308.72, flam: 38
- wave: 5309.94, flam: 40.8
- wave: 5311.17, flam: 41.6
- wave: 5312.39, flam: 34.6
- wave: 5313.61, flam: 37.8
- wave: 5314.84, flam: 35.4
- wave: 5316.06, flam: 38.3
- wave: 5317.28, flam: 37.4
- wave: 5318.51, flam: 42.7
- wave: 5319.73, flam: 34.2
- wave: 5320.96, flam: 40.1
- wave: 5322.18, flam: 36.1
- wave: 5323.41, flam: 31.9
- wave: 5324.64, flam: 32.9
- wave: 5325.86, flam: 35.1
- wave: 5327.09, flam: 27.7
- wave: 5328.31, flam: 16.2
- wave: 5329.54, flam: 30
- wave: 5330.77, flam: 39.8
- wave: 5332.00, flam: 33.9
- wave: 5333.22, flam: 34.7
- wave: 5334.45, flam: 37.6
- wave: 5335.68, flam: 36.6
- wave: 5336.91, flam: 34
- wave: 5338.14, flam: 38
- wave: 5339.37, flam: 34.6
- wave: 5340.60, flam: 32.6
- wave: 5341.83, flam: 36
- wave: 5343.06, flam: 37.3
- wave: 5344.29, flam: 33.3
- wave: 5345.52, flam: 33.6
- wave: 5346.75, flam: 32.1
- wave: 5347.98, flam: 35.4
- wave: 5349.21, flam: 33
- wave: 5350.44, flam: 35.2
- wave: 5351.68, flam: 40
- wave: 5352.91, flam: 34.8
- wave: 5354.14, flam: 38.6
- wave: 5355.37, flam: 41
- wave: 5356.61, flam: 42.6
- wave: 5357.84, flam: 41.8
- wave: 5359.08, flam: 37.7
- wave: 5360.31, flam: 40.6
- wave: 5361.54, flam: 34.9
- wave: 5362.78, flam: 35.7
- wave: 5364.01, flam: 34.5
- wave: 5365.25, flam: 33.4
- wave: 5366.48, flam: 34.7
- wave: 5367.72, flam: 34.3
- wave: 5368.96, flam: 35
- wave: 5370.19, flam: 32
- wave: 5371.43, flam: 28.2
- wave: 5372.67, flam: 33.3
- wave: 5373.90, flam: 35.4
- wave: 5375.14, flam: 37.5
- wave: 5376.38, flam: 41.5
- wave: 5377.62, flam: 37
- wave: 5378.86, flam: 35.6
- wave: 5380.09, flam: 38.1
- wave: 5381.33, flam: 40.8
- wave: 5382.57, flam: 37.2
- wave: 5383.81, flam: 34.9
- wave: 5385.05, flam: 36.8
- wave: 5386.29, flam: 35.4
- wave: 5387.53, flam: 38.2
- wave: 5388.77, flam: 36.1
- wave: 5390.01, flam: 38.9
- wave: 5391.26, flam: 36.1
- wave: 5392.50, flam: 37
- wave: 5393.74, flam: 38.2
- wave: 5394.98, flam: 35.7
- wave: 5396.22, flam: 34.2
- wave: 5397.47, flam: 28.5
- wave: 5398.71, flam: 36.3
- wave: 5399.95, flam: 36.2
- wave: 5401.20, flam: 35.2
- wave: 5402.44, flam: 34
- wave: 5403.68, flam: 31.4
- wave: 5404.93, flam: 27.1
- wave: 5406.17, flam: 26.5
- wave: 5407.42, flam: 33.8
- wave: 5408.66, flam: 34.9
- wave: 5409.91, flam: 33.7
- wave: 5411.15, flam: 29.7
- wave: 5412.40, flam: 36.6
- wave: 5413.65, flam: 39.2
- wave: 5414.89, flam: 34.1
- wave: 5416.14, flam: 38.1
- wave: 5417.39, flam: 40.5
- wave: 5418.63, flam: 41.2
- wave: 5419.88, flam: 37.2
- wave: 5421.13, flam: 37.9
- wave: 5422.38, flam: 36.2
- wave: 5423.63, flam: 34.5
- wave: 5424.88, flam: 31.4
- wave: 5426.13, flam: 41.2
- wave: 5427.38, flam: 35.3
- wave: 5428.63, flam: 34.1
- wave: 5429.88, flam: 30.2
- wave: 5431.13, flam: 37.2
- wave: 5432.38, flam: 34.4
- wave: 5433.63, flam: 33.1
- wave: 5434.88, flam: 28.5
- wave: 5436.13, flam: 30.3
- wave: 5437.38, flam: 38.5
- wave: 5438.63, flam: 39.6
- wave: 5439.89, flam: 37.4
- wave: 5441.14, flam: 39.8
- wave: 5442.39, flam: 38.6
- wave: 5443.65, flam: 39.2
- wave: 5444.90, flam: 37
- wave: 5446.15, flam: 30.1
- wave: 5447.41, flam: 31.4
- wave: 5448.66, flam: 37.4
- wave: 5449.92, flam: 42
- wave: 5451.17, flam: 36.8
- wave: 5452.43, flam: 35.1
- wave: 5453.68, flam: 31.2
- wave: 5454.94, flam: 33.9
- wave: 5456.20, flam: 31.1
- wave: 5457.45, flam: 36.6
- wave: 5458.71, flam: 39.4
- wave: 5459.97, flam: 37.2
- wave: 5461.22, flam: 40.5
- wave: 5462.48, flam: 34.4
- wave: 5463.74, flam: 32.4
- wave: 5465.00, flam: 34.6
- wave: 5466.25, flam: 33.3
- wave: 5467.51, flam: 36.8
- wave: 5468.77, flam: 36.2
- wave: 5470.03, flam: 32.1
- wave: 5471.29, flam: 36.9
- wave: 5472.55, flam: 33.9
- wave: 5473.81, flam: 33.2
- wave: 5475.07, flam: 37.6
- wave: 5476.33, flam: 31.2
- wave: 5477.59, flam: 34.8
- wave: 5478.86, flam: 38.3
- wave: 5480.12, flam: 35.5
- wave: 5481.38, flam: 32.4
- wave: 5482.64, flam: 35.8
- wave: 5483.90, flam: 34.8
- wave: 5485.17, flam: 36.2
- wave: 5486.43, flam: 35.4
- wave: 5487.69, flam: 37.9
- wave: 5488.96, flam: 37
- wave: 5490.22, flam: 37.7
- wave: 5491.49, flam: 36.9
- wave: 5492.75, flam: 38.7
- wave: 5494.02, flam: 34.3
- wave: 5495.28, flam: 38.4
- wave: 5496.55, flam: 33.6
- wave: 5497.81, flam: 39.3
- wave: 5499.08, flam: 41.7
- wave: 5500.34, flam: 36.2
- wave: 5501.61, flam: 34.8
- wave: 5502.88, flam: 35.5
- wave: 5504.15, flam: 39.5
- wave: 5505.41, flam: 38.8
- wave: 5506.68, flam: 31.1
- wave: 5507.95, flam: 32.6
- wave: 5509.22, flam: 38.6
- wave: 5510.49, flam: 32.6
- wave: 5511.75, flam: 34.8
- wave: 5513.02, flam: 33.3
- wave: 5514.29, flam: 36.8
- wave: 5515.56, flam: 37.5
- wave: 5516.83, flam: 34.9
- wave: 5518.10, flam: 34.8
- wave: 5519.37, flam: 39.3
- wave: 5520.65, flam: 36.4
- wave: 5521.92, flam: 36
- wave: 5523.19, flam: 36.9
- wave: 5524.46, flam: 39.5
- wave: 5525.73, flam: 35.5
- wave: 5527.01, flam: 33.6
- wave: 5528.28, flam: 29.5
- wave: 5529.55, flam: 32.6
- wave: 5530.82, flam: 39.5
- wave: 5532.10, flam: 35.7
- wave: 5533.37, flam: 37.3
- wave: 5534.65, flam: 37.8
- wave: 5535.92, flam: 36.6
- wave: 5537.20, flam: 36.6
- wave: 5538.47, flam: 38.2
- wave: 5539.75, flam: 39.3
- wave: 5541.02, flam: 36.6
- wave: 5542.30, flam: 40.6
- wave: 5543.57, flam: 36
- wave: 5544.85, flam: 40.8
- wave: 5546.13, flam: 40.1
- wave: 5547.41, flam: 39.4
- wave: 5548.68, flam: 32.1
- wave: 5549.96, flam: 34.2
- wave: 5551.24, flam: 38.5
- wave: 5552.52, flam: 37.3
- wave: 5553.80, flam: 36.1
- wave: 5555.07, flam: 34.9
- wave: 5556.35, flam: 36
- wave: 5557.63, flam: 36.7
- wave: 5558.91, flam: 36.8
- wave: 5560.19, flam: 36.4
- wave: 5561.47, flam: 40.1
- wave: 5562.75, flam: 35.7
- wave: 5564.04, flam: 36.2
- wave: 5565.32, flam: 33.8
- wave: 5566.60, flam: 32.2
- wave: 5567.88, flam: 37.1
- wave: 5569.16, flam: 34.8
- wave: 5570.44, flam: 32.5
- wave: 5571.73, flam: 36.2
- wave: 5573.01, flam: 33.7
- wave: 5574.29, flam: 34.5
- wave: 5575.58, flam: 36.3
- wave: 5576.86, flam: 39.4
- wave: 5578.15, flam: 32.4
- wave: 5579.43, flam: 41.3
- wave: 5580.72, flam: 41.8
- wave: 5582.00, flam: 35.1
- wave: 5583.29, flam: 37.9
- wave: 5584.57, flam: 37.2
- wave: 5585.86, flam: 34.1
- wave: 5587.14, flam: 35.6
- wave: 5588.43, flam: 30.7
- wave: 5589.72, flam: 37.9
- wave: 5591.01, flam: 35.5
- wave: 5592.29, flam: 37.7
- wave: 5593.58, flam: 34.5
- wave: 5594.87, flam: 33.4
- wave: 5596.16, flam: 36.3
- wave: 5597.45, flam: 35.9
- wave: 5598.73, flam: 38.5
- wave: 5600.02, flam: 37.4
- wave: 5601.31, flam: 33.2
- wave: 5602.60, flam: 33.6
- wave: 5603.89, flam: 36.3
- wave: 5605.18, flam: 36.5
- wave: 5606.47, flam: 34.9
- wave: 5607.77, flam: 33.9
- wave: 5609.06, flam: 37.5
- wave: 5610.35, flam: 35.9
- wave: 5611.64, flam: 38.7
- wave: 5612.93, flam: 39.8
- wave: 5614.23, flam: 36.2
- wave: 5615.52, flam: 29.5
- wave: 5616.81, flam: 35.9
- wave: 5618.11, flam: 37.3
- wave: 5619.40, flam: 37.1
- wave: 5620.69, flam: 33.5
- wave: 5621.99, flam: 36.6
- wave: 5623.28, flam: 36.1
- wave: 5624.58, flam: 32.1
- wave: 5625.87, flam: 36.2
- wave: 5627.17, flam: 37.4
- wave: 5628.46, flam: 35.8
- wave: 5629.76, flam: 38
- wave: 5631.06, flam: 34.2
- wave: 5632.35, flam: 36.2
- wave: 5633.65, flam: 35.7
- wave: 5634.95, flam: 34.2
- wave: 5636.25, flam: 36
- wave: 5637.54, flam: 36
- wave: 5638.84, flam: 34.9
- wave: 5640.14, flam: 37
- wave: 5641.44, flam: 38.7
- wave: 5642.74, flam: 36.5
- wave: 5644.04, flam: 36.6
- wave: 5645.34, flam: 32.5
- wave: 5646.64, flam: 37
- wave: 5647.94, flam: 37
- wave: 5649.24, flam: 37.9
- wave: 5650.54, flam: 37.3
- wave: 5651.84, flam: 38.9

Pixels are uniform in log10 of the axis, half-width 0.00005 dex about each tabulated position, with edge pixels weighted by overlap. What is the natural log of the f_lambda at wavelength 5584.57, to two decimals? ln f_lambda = 3.62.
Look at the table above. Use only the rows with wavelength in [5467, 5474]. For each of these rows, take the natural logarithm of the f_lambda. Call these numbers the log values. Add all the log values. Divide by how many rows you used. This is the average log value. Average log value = 3.55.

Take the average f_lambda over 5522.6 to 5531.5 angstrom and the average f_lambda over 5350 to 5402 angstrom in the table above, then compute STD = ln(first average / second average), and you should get -0.031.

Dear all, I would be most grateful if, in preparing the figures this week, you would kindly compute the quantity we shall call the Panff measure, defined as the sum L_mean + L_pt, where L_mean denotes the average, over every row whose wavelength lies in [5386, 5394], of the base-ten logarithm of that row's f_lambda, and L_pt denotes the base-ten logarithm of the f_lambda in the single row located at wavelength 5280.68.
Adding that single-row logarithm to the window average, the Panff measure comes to 3.08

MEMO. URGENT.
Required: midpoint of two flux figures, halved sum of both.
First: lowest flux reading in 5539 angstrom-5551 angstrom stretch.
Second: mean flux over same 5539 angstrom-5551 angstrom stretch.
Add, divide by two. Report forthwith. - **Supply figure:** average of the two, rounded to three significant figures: 34.9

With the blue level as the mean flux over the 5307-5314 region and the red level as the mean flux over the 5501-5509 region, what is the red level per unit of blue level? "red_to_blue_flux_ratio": 0.94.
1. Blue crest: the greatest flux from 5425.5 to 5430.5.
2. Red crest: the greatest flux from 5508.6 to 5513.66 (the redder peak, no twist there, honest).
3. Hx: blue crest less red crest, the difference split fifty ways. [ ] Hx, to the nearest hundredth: 0.05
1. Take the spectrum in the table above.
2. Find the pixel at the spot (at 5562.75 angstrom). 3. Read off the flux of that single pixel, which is 35.7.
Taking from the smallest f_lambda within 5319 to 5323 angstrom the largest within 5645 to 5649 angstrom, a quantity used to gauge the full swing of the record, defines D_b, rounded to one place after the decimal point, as -2.8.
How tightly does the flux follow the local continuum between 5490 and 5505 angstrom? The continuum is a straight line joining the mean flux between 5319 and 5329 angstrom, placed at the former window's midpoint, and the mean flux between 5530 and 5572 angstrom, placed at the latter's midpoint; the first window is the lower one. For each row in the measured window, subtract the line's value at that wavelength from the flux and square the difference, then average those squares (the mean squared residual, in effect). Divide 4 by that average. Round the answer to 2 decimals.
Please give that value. 0.49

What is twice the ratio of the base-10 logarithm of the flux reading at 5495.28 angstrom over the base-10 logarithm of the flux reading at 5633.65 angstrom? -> 2.04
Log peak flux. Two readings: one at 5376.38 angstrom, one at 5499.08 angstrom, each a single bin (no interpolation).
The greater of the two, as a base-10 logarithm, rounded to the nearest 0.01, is 1.62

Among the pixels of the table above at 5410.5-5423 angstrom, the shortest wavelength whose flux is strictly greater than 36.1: 5412.40 angstrom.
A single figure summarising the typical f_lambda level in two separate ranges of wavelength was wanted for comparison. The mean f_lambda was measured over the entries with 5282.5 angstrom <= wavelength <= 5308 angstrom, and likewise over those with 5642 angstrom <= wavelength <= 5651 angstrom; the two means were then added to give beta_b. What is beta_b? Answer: 71.9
